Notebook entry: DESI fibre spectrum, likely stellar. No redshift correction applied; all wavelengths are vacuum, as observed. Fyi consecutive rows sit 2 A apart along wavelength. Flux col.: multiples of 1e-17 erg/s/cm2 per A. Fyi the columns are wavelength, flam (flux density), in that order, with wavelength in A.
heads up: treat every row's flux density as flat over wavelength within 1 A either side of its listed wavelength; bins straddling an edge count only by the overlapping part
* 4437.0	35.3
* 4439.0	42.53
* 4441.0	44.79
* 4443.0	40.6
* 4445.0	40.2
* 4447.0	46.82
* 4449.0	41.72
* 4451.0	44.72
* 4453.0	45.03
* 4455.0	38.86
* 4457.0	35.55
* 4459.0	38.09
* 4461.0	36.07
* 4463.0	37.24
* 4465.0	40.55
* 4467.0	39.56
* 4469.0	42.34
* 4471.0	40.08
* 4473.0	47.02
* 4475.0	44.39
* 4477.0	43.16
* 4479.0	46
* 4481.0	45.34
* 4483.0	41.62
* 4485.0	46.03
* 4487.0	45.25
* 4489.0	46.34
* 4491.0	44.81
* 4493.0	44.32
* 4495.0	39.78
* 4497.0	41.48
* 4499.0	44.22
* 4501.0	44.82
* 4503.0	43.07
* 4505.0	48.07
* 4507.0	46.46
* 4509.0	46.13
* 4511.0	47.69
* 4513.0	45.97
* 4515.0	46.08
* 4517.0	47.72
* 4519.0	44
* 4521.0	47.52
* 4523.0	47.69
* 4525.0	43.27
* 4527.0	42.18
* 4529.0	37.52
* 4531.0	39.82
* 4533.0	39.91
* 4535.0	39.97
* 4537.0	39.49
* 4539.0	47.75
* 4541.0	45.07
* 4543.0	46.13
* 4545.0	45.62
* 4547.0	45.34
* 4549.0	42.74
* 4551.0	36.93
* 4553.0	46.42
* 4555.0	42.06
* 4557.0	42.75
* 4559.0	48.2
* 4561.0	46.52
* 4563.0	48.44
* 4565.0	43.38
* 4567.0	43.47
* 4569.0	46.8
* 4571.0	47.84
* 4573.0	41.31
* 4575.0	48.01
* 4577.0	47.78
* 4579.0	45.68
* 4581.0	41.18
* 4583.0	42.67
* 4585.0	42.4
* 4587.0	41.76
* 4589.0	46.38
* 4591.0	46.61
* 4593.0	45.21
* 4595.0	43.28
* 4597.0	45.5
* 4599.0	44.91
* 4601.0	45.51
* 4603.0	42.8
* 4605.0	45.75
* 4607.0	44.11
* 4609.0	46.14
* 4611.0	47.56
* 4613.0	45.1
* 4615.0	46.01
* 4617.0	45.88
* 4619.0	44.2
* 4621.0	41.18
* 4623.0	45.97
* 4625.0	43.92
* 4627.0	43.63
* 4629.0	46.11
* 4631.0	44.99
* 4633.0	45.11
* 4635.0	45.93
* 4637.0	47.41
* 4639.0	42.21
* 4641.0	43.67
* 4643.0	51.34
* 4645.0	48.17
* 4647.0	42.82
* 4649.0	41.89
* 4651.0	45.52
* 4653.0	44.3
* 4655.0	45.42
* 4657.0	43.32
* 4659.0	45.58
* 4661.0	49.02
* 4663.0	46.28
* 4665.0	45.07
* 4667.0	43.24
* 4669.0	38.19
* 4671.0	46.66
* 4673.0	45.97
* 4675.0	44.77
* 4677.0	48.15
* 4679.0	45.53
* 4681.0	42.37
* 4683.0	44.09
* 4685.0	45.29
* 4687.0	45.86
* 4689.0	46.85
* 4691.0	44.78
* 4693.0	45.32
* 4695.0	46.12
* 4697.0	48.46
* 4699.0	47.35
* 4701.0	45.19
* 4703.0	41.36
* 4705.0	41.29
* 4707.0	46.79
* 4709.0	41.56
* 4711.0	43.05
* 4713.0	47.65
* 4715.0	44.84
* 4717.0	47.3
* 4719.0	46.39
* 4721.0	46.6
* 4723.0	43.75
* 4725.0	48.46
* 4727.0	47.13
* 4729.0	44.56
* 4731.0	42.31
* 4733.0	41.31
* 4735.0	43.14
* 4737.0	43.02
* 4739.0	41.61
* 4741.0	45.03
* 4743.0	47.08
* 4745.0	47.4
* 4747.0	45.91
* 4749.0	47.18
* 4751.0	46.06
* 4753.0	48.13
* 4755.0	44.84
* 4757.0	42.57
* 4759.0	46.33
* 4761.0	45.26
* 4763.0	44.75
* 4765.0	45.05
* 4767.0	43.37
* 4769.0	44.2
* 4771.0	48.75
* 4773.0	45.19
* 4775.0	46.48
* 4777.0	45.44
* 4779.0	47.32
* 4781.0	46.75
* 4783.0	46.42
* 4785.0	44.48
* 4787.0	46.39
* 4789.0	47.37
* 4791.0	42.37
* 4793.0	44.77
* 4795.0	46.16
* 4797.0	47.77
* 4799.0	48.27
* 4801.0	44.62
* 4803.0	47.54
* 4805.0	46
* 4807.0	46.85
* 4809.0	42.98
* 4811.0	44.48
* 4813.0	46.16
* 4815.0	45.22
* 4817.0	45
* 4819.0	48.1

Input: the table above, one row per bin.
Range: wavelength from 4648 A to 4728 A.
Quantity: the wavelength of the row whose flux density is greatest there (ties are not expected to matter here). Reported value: 4661.0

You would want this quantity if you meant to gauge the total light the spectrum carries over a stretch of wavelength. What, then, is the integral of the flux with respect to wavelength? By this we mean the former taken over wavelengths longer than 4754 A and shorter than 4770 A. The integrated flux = 713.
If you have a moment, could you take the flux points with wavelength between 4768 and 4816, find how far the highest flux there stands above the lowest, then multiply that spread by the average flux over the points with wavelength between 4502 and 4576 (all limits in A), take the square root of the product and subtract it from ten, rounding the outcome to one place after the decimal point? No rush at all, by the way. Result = -6.9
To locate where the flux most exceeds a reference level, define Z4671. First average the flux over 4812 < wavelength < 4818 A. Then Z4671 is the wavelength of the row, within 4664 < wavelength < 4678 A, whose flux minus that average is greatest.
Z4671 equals 4677.0 A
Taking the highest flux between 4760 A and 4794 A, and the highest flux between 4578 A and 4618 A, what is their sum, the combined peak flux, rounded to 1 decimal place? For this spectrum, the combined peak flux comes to 96.3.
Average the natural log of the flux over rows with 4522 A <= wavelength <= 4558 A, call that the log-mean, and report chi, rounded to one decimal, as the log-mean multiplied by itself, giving 14.1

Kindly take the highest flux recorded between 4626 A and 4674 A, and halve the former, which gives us 25.7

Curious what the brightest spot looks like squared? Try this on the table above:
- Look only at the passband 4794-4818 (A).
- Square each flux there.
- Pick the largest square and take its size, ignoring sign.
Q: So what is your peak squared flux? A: 2330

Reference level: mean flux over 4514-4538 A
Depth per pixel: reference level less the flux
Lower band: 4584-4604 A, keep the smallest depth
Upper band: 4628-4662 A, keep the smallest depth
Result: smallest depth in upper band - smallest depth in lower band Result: -4.7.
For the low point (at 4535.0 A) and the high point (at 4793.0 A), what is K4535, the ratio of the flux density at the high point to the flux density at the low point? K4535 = 1.12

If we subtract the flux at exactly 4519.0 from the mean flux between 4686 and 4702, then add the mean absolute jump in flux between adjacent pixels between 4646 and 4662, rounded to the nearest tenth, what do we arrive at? 4.3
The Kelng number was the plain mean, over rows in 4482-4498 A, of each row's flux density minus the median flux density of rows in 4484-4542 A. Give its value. -1.1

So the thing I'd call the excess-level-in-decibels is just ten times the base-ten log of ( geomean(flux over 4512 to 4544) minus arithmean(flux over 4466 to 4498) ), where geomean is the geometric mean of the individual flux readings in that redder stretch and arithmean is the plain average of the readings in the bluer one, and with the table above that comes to -15.7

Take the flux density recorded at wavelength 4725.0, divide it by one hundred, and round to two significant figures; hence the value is 0.48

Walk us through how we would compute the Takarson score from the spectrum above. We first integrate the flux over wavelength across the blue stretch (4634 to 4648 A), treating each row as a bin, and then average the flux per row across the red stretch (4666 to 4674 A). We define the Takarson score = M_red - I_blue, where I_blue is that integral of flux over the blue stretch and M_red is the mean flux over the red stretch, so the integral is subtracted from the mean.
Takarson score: -600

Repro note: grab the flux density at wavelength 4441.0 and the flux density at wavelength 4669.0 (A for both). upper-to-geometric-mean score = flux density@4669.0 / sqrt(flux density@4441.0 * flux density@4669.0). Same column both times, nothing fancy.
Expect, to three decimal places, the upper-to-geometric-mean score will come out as 0.923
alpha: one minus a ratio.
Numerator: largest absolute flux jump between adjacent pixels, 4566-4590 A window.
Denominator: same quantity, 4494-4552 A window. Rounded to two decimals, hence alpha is 0.19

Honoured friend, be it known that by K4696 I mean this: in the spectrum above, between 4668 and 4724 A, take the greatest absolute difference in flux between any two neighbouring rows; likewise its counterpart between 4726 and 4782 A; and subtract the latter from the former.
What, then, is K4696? 3.9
